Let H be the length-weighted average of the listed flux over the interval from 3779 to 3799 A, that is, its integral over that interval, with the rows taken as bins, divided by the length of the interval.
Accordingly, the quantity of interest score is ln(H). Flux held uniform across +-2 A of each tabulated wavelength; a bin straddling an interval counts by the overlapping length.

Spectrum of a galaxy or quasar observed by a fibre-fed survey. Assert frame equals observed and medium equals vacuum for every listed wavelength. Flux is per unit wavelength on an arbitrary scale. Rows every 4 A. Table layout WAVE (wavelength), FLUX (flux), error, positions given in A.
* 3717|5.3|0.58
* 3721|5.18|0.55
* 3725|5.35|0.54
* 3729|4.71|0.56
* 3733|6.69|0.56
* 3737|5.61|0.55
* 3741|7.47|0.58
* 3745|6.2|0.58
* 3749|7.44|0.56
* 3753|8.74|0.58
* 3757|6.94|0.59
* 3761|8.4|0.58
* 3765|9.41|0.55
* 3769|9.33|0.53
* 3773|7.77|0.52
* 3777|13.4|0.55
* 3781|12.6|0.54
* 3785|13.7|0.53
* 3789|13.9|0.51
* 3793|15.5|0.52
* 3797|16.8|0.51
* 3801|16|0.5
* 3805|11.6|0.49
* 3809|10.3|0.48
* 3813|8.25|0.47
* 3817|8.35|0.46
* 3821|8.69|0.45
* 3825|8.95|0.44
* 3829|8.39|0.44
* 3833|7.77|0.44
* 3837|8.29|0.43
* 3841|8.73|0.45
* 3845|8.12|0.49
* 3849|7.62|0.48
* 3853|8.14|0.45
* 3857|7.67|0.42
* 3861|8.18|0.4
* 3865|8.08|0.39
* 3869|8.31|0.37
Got 2.67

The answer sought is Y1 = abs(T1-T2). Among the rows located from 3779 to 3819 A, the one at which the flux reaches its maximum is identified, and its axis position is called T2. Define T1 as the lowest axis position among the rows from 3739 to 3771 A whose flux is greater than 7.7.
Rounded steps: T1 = 3753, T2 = 3797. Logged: 44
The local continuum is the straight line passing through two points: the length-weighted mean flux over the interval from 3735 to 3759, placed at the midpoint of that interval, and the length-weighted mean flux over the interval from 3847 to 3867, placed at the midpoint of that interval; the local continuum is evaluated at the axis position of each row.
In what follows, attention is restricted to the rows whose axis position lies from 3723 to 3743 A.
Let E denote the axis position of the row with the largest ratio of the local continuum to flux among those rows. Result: 3729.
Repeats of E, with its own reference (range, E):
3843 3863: 3857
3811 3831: 3813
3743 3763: 3745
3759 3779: 3773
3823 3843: 3833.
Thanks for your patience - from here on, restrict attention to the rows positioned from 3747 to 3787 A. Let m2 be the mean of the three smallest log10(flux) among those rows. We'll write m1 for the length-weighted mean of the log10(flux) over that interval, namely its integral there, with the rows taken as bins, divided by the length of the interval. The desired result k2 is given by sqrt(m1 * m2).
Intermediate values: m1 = 0.98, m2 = 0.87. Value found 0.92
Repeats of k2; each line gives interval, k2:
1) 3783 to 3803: 1.17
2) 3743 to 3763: 0.85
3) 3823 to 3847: 0.91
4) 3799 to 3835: 0.94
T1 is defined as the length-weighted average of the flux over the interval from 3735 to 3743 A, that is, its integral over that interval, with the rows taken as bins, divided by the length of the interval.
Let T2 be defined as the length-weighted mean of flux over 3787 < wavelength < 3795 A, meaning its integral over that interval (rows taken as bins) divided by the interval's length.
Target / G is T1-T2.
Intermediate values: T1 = 6.5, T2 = 14.7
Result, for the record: -8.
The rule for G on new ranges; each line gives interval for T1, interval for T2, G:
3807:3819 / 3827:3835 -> 1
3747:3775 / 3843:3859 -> 0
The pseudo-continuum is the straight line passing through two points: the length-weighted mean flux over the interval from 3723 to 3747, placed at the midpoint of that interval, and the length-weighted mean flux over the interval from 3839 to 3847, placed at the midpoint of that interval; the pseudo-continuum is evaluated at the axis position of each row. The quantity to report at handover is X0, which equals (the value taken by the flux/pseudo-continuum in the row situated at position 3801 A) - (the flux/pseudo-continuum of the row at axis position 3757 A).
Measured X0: 1.1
